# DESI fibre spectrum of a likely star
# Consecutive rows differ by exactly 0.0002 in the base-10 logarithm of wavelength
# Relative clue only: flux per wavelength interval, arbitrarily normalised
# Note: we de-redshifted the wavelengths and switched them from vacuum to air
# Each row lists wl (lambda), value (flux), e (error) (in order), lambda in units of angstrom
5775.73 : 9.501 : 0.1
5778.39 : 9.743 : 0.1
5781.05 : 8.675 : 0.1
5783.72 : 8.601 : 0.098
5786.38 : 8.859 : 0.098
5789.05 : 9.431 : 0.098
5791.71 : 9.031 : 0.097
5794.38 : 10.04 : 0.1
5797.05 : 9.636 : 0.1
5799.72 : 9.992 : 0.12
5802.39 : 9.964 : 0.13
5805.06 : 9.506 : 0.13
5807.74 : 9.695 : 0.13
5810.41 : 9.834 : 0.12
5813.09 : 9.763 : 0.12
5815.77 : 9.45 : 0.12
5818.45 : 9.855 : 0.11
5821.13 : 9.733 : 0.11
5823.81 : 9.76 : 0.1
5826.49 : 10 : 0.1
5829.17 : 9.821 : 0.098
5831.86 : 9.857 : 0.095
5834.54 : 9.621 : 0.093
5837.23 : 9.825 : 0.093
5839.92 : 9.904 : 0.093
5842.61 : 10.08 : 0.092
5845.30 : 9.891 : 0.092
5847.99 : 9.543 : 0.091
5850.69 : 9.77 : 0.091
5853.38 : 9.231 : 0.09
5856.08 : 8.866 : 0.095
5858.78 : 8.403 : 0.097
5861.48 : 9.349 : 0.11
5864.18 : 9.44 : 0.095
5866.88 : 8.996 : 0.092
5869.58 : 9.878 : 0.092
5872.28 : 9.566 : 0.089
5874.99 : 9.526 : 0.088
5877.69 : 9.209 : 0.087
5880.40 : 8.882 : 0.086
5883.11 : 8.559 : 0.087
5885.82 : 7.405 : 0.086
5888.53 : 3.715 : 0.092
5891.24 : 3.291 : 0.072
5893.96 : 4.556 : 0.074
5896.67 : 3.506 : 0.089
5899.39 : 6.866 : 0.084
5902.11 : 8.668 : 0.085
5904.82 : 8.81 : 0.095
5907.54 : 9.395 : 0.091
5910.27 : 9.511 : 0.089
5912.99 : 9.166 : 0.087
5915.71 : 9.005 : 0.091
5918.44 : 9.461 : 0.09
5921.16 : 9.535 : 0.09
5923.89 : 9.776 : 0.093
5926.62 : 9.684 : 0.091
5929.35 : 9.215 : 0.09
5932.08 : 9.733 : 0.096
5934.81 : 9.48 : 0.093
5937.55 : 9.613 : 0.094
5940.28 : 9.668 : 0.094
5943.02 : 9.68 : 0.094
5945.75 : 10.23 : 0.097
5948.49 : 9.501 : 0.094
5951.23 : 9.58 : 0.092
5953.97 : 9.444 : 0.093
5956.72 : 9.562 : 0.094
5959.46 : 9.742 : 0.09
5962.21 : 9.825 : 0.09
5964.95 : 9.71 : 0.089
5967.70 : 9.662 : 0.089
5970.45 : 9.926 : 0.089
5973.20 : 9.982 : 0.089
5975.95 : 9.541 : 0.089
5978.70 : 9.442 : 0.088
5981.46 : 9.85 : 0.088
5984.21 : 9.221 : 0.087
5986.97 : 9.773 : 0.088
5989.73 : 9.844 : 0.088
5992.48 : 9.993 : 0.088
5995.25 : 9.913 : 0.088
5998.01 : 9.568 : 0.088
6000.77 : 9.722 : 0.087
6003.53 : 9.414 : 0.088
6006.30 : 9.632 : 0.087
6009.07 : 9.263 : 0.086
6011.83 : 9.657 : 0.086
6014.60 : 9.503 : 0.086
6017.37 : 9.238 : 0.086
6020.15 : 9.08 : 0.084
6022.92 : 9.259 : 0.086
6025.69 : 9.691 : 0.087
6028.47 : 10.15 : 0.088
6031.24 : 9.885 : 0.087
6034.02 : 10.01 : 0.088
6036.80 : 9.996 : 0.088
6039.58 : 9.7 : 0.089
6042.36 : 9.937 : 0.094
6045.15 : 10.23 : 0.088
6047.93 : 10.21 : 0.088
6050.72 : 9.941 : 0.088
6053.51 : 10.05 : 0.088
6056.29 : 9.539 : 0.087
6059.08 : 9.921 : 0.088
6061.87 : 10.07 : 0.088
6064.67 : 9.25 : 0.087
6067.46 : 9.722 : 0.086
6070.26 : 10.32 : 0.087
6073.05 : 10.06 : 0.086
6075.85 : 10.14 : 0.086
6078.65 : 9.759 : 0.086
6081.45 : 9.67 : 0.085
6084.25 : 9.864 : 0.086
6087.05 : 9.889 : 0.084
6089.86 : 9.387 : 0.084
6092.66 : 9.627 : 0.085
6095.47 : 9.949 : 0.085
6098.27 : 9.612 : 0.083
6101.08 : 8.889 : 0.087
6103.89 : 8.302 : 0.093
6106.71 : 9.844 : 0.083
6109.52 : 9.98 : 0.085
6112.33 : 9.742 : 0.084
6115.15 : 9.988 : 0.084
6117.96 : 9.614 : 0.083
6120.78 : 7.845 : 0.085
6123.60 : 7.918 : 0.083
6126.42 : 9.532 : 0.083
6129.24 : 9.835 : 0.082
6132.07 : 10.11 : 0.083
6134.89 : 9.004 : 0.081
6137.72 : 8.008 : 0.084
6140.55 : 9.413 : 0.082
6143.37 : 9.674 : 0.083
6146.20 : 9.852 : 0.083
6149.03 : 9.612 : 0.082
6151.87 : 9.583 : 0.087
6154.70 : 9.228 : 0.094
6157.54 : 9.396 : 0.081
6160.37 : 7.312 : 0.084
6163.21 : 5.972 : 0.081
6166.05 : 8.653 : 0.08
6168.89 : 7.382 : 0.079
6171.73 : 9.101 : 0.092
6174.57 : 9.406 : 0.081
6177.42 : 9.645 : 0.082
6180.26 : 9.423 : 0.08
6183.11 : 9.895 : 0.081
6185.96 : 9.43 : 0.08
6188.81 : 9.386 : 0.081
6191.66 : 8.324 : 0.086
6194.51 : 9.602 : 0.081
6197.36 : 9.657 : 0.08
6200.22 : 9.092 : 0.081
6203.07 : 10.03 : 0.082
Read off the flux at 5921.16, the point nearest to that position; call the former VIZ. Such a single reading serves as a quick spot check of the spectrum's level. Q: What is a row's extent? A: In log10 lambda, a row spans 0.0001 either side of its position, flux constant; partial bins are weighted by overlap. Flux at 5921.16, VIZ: 9.535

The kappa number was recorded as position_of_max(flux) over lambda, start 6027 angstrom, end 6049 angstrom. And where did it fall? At 6045.15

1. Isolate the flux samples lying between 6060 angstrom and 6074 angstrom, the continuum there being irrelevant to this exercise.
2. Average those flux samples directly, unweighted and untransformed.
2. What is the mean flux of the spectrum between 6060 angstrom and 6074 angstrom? 9.88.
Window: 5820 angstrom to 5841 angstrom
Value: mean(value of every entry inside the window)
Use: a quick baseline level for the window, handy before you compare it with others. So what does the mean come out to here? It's 9.82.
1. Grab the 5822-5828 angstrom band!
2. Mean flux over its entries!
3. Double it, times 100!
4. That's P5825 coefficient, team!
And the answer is 1976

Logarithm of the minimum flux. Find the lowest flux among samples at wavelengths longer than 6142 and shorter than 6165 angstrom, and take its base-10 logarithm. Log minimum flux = 0.776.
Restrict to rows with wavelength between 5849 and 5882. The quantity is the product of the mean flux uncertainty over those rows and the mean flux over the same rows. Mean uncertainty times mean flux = 0.86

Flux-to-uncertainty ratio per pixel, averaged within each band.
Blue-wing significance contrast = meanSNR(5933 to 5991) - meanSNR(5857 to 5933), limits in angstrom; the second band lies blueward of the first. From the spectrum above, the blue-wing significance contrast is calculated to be 14.1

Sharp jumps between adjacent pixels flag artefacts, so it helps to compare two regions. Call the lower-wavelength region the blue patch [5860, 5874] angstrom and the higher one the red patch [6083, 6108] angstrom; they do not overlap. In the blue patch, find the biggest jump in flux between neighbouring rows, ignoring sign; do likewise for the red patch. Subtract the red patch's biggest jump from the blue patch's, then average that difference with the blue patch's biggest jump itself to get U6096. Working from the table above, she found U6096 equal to 0.1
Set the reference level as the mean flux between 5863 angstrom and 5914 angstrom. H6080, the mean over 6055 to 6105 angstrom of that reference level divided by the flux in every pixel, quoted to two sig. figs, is 0.81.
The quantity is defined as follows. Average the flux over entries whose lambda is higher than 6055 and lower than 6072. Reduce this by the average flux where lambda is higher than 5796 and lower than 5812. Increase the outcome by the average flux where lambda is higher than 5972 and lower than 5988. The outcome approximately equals 9.7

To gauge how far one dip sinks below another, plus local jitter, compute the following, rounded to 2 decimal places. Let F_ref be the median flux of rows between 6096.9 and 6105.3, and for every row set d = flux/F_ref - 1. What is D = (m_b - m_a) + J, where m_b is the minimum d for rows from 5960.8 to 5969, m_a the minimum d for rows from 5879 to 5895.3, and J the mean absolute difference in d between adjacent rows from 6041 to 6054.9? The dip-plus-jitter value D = 0.74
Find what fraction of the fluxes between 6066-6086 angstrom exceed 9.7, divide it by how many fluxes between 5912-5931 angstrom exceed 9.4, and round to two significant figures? 0.21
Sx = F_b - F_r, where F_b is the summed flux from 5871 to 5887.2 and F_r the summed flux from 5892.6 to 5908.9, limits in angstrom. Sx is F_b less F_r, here 11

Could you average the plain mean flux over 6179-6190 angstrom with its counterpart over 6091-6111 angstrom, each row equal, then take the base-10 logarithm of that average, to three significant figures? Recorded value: 0.978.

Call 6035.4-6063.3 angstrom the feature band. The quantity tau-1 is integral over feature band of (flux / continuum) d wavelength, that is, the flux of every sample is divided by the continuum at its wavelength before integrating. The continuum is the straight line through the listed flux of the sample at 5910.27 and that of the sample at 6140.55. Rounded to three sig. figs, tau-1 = 29.4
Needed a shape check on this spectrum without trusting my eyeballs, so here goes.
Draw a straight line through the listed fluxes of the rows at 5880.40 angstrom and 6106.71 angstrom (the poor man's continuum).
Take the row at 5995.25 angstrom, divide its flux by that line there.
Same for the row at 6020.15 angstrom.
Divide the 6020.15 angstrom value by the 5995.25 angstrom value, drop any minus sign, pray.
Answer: 0.91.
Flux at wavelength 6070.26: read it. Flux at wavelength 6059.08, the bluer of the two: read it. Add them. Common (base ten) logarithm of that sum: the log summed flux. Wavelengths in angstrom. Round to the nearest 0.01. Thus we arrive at 1.31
